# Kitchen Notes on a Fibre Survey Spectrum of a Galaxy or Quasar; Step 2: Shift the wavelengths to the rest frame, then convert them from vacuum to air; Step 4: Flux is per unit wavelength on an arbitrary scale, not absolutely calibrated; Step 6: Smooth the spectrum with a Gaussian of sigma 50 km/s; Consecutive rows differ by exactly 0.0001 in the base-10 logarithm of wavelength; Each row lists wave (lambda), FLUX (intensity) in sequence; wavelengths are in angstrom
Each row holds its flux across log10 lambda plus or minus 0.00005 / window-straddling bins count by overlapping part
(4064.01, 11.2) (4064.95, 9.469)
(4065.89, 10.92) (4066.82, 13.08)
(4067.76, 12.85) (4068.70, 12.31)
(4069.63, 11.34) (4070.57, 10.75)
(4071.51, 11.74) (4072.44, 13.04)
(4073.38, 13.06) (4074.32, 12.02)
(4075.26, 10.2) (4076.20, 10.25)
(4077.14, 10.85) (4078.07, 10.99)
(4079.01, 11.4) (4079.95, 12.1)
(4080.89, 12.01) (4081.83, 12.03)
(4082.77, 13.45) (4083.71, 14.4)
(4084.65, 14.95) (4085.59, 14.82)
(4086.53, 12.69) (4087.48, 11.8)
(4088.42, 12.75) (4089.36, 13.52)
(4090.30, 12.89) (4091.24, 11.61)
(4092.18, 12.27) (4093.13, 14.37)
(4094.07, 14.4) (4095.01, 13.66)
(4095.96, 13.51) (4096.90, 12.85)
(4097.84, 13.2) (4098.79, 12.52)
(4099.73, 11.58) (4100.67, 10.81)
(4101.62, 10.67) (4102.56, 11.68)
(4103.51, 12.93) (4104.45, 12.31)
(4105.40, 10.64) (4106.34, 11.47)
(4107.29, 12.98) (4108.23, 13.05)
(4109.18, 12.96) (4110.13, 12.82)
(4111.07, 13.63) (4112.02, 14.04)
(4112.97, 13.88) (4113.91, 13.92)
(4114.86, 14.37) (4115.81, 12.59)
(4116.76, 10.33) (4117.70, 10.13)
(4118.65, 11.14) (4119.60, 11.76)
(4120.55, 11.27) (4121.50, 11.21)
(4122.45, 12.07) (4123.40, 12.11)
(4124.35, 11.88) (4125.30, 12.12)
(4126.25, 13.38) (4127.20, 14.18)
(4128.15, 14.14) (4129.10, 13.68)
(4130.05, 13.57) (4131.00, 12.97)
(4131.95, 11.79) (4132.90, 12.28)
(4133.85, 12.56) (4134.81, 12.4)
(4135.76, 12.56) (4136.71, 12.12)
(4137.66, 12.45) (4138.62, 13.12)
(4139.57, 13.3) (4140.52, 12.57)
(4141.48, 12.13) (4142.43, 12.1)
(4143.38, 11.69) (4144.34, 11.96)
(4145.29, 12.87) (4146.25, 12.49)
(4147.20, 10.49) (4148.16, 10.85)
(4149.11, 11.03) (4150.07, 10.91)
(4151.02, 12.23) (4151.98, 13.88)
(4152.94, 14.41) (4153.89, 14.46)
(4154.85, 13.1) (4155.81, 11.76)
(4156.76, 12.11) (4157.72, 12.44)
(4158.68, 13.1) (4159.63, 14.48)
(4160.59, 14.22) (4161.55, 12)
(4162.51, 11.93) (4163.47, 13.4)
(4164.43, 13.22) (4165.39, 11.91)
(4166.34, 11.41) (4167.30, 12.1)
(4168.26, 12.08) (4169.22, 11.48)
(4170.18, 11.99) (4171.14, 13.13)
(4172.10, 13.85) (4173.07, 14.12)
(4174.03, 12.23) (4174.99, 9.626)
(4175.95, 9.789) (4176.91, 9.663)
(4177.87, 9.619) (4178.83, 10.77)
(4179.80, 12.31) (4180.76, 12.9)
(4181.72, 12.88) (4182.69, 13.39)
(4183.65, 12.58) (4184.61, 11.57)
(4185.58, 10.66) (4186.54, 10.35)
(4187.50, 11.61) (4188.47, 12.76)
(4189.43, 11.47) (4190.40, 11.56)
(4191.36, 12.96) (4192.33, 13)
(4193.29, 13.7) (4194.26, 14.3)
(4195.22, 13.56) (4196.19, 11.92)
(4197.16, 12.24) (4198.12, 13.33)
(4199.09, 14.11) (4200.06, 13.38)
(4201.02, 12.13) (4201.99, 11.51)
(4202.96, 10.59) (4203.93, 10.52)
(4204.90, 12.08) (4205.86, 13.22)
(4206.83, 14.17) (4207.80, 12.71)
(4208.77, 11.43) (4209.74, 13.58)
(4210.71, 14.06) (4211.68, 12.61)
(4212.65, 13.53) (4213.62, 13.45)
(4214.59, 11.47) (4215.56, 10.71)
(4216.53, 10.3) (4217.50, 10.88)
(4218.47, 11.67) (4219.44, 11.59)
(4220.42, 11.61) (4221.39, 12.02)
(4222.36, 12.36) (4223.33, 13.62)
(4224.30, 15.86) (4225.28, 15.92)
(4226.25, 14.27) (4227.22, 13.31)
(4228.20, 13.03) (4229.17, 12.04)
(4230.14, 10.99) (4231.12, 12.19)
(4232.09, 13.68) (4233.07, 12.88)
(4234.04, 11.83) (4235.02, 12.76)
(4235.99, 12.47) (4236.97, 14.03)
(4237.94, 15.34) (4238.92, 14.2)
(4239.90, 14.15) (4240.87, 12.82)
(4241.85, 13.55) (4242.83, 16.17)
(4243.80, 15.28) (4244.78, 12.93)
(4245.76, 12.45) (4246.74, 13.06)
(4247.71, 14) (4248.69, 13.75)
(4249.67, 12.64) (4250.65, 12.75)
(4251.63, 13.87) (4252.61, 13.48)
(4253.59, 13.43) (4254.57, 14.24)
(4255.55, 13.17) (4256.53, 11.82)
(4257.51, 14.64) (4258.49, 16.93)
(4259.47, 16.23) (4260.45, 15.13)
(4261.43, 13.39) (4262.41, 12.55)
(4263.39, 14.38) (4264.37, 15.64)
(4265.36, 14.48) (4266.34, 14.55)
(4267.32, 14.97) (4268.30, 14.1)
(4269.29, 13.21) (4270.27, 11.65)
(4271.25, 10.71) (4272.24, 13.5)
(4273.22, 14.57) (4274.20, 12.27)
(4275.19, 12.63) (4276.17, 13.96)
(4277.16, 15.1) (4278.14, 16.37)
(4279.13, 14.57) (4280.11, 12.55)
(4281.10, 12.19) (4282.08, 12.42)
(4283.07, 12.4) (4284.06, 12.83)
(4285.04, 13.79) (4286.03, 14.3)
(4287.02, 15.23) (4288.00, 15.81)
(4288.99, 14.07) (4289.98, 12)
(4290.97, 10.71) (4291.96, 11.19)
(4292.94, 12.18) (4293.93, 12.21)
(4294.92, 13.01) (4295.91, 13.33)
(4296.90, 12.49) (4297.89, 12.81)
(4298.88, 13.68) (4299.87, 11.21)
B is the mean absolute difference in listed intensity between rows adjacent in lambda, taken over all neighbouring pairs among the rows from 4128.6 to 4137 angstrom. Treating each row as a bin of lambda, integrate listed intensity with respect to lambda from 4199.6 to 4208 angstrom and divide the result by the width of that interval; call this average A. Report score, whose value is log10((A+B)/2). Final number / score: 0.80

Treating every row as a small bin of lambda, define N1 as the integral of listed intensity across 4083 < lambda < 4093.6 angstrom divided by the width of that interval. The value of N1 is 13.3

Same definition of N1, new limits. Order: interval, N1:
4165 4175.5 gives 12.2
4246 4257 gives 13.3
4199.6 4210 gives 12.3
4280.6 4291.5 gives 13.2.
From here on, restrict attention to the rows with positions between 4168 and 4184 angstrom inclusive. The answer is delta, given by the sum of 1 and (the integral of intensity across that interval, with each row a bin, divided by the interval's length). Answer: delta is 12.9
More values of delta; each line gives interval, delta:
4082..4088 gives 14.6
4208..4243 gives 13.9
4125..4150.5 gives 13.4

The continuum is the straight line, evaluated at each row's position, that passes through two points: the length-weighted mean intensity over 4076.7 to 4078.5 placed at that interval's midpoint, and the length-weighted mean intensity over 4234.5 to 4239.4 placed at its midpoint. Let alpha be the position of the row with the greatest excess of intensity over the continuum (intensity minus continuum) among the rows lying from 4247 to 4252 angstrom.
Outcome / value 4247.71 angstrom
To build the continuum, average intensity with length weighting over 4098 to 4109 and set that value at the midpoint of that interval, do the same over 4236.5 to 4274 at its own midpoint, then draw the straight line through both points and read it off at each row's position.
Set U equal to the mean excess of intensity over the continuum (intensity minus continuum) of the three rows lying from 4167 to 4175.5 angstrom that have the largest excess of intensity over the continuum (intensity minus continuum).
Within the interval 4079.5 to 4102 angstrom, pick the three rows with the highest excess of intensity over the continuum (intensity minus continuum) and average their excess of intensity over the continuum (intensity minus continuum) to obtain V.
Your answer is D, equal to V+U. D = 3.9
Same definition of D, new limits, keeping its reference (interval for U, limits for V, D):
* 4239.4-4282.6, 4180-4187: 2.7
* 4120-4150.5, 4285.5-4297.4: 2.6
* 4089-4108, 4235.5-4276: 4.9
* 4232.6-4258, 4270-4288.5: 3.4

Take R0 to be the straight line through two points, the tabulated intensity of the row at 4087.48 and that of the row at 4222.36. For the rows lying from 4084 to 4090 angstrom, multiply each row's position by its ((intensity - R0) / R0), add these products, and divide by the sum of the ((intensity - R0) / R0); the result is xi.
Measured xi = 4086.3 angstrom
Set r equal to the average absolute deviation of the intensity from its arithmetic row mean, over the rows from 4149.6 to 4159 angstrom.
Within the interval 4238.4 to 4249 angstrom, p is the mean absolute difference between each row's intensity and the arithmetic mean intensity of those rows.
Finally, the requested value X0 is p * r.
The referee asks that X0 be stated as 0.79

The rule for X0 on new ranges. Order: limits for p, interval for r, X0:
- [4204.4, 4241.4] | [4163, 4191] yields 1.12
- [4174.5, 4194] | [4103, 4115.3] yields 0.87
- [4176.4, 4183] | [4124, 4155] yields 1.13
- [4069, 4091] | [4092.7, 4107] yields 1.15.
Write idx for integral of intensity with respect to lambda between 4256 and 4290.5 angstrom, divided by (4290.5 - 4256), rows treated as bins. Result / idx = 13.9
